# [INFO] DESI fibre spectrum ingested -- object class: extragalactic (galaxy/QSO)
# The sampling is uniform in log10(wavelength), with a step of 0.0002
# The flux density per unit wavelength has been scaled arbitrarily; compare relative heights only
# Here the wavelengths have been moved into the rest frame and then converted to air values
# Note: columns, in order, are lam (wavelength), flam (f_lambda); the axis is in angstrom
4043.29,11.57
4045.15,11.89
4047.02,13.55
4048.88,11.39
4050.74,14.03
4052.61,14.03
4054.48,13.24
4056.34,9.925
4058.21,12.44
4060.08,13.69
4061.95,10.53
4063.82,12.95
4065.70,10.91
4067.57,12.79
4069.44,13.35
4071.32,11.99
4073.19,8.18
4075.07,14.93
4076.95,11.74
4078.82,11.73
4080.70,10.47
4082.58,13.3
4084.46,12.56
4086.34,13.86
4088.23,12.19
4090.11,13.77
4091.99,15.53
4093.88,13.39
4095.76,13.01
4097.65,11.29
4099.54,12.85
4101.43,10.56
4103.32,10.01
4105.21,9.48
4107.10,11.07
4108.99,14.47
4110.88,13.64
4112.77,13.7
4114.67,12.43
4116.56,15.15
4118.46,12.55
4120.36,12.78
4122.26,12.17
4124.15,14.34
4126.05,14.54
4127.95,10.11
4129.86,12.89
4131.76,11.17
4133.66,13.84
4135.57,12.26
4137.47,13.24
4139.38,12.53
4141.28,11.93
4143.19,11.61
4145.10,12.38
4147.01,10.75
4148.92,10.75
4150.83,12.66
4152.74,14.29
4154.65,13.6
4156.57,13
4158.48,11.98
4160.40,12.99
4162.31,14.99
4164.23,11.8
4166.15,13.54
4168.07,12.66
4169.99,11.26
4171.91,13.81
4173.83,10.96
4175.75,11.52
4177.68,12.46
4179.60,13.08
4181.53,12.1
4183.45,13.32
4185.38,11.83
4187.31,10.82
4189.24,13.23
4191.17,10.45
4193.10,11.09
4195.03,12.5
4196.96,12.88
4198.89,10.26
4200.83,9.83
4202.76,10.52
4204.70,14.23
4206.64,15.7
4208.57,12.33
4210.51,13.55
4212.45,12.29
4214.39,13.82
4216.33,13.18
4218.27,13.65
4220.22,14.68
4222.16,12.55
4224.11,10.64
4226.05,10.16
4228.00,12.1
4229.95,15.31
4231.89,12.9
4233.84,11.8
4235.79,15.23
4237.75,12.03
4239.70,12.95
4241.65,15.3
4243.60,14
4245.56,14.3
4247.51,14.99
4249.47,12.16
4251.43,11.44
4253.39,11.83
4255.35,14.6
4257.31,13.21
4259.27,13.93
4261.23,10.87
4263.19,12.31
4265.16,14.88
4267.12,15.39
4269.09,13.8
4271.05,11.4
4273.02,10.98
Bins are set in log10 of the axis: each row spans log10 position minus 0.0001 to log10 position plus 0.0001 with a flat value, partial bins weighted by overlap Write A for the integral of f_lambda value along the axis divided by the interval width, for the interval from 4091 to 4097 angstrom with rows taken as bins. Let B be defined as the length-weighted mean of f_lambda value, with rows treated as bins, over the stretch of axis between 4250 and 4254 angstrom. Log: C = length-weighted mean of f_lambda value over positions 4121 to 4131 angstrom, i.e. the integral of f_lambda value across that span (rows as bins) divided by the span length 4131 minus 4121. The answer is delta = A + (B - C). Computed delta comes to 12.7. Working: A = 13.8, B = 11.7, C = 12.8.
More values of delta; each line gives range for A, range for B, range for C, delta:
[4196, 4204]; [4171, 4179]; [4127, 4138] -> 11.0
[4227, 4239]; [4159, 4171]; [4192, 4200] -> 14.4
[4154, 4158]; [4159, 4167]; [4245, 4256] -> 13.2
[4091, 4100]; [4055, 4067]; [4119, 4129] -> 12.3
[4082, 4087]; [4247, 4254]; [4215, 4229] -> 13.2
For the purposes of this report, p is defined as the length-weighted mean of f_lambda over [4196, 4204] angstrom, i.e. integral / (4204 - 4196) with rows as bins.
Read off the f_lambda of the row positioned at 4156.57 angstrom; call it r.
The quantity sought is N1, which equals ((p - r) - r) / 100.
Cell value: -0.150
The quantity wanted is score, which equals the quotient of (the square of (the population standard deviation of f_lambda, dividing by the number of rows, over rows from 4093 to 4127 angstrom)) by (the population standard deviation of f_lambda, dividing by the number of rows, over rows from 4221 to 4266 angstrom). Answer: 1.60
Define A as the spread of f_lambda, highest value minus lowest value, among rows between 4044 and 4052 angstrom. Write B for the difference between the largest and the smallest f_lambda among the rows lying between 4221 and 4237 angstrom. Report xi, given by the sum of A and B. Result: 7.8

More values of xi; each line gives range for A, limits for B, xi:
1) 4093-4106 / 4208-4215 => 5.4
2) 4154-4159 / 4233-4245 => 5.1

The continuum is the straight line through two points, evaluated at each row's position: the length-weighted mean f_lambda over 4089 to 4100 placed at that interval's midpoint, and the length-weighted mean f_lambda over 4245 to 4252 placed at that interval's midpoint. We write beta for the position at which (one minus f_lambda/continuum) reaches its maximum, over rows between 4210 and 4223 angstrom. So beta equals 4212.45 angstrom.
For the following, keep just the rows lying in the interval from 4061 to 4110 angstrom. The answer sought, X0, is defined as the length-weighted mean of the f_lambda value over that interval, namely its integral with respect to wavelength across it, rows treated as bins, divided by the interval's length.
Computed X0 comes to 12.2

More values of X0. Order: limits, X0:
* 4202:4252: 13.2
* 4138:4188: 12.4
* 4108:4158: 12.8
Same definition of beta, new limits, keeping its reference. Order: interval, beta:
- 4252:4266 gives 4261.23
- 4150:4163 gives 4158.48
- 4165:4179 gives 4173.83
